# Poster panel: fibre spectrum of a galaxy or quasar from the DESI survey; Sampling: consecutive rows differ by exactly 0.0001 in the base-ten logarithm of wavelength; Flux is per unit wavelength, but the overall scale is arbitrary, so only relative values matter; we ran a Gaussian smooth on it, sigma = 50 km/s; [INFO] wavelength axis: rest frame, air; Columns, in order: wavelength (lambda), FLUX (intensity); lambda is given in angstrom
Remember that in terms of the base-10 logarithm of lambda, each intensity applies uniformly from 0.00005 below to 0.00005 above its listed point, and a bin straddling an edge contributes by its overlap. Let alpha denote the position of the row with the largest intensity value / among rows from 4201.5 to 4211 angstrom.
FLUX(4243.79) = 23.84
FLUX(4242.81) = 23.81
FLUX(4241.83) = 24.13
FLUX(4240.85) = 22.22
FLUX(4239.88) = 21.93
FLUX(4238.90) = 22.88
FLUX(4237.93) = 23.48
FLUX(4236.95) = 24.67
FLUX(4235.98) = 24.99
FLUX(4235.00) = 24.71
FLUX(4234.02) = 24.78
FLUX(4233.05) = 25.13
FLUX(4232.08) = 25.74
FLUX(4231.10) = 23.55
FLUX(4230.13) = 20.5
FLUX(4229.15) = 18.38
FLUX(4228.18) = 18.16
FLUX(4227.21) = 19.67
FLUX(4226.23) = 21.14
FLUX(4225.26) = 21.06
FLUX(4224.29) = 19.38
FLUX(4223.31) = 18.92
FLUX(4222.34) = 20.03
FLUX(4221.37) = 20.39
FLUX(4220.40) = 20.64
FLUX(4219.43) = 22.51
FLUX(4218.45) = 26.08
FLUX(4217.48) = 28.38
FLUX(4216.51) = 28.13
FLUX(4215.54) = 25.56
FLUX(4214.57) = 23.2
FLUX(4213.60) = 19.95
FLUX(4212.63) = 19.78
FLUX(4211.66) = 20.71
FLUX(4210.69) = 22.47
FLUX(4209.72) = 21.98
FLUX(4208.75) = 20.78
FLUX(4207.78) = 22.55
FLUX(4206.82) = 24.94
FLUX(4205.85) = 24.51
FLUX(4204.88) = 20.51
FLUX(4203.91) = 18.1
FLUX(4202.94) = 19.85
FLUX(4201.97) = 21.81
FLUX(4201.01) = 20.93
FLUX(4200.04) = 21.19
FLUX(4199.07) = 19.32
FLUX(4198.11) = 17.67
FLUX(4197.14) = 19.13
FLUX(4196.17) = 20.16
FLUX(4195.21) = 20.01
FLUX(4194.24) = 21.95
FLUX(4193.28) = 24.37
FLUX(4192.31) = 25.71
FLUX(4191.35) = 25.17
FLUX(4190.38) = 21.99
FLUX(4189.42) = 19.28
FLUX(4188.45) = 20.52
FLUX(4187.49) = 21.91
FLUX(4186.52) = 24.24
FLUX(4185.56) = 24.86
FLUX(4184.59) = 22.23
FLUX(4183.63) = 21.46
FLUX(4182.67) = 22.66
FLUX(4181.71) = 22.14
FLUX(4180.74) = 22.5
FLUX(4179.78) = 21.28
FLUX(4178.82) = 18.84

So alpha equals 4206.82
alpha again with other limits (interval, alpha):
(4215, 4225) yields 4217.48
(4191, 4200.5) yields 4192.31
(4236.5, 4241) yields 4236.95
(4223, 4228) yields 4226.23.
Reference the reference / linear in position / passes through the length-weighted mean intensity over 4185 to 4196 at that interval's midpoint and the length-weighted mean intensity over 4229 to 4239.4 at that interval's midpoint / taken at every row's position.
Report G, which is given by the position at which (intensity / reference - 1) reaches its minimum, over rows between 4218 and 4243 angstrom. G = 4228.18 angstrom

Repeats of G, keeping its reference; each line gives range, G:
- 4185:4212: 4198.11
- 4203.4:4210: 4203.91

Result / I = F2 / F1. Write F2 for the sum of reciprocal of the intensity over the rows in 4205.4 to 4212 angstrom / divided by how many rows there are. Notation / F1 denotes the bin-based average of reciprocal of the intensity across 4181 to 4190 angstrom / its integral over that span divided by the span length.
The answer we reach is 0.981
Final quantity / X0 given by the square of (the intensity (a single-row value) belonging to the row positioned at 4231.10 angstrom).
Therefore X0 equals 555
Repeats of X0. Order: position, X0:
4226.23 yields 447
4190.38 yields 484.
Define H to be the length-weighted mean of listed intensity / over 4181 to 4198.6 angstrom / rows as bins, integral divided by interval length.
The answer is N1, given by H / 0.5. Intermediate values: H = 22.0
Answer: 43.9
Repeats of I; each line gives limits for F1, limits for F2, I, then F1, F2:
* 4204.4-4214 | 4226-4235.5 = 0.994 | 0.0461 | 0.0458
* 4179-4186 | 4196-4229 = 1.049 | 0.0450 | 0.0472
